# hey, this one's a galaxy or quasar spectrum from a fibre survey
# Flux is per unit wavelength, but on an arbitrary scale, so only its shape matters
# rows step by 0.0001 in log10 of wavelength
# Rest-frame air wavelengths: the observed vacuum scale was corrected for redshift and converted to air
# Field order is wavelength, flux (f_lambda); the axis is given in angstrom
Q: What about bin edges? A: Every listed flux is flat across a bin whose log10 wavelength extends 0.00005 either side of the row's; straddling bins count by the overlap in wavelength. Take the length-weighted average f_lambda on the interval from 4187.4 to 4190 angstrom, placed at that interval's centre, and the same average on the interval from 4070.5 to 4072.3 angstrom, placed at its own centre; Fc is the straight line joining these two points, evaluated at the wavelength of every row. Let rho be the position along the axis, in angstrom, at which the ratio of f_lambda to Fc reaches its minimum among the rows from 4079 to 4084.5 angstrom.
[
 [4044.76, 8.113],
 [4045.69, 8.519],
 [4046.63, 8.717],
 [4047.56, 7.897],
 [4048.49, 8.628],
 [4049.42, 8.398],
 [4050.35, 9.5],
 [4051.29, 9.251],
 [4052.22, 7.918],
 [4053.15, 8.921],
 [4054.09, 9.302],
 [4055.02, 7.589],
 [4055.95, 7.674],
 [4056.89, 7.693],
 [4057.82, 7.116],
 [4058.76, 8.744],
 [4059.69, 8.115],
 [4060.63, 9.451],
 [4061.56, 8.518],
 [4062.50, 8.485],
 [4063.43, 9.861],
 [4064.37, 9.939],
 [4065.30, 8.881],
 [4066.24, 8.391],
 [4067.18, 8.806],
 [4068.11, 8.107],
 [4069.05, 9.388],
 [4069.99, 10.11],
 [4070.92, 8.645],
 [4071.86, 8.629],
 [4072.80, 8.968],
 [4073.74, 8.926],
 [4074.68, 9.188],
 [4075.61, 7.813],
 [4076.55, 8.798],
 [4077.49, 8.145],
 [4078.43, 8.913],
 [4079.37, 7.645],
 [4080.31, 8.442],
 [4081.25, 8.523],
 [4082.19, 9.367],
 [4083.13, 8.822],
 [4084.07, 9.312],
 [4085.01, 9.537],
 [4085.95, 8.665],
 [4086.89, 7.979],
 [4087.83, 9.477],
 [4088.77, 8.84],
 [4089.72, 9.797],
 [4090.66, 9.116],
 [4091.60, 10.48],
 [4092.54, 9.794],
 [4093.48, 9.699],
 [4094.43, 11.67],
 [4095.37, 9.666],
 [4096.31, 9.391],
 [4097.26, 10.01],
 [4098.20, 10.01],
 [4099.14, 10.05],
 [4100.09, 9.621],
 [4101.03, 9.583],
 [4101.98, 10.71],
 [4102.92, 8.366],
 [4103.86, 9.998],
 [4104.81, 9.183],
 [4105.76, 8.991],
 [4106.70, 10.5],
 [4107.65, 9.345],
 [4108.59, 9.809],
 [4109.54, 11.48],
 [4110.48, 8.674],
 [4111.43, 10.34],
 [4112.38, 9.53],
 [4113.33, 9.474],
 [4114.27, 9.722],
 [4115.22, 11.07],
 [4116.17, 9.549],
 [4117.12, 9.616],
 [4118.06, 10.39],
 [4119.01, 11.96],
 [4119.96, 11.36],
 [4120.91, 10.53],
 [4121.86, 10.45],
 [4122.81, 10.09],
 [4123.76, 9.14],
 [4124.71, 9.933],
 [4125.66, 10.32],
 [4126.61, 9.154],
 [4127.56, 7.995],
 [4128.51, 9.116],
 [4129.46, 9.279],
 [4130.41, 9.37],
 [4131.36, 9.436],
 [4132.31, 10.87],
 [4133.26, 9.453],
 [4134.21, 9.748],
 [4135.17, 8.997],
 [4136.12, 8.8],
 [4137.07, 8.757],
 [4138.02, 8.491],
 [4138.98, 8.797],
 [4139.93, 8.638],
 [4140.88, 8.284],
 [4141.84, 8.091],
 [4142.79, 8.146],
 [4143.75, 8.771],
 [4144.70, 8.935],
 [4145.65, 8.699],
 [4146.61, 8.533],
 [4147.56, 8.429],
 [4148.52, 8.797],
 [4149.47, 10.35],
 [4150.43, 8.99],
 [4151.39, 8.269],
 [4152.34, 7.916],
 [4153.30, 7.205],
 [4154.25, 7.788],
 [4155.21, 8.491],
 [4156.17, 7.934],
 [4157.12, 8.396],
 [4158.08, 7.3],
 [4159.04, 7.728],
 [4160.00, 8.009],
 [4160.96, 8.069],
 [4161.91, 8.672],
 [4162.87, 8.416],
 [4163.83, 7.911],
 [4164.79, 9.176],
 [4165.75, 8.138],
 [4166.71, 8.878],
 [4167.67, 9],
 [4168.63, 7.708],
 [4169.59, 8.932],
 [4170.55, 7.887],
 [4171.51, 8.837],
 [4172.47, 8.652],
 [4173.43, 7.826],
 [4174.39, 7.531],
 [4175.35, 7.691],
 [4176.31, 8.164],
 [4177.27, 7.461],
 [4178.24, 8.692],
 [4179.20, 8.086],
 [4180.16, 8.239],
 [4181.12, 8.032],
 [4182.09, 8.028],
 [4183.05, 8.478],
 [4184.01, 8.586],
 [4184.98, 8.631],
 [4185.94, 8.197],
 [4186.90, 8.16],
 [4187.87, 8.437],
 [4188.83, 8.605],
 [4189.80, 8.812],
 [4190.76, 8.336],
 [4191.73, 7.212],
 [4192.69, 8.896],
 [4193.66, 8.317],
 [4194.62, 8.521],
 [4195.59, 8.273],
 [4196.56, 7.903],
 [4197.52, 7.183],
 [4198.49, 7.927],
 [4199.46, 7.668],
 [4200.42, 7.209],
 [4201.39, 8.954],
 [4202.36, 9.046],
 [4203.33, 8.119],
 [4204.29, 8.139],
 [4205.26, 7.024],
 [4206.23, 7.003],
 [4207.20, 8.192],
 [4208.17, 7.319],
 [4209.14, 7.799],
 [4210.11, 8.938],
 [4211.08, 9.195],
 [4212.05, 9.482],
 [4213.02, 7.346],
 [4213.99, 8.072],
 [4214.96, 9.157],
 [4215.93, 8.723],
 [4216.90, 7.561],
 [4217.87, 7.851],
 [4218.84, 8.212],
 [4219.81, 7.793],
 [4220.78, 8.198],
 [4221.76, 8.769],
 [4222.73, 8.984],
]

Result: 4079.37 angstrom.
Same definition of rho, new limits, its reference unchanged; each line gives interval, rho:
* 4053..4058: 4057.82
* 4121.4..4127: 4123.76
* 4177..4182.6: 4177.27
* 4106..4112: 4110.48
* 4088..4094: 4088.77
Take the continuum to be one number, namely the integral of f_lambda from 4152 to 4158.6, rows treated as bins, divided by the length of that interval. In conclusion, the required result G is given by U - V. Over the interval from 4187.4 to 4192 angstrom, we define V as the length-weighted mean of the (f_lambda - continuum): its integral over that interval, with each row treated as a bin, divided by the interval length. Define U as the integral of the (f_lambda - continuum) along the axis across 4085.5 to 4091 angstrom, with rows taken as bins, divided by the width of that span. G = 0.6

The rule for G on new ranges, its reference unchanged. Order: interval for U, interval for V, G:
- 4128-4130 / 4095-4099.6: -0.6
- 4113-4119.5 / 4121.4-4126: 0.3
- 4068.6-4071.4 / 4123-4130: 0.1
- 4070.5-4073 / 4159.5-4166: 0.4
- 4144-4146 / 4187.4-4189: 0.3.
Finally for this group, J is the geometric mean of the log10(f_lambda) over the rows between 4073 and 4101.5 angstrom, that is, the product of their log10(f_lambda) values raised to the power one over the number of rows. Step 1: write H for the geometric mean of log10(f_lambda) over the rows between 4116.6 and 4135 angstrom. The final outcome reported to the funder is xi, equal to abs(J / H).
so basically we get 0.97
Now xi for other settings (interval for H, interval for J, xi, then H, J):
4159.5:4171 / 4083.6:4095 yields 1.06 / 0.92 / 0.976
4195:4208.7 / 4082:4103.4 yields 1.10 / 0.89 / 0.979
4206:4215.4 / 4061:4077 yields 1.04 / 0.91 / 0.948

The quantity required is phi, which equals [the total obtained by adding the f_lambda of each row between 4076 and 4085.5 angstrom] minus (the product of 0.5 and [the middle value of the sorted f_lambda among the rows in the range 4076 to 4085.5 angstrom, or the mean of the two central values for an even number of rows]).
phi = 83.1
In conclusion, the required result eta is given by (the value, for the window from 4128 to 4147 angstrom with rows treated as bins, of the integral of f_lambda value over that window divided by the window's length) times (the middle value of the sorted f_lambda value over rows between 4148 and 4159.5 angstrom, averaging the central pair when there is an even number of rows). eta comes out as 73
